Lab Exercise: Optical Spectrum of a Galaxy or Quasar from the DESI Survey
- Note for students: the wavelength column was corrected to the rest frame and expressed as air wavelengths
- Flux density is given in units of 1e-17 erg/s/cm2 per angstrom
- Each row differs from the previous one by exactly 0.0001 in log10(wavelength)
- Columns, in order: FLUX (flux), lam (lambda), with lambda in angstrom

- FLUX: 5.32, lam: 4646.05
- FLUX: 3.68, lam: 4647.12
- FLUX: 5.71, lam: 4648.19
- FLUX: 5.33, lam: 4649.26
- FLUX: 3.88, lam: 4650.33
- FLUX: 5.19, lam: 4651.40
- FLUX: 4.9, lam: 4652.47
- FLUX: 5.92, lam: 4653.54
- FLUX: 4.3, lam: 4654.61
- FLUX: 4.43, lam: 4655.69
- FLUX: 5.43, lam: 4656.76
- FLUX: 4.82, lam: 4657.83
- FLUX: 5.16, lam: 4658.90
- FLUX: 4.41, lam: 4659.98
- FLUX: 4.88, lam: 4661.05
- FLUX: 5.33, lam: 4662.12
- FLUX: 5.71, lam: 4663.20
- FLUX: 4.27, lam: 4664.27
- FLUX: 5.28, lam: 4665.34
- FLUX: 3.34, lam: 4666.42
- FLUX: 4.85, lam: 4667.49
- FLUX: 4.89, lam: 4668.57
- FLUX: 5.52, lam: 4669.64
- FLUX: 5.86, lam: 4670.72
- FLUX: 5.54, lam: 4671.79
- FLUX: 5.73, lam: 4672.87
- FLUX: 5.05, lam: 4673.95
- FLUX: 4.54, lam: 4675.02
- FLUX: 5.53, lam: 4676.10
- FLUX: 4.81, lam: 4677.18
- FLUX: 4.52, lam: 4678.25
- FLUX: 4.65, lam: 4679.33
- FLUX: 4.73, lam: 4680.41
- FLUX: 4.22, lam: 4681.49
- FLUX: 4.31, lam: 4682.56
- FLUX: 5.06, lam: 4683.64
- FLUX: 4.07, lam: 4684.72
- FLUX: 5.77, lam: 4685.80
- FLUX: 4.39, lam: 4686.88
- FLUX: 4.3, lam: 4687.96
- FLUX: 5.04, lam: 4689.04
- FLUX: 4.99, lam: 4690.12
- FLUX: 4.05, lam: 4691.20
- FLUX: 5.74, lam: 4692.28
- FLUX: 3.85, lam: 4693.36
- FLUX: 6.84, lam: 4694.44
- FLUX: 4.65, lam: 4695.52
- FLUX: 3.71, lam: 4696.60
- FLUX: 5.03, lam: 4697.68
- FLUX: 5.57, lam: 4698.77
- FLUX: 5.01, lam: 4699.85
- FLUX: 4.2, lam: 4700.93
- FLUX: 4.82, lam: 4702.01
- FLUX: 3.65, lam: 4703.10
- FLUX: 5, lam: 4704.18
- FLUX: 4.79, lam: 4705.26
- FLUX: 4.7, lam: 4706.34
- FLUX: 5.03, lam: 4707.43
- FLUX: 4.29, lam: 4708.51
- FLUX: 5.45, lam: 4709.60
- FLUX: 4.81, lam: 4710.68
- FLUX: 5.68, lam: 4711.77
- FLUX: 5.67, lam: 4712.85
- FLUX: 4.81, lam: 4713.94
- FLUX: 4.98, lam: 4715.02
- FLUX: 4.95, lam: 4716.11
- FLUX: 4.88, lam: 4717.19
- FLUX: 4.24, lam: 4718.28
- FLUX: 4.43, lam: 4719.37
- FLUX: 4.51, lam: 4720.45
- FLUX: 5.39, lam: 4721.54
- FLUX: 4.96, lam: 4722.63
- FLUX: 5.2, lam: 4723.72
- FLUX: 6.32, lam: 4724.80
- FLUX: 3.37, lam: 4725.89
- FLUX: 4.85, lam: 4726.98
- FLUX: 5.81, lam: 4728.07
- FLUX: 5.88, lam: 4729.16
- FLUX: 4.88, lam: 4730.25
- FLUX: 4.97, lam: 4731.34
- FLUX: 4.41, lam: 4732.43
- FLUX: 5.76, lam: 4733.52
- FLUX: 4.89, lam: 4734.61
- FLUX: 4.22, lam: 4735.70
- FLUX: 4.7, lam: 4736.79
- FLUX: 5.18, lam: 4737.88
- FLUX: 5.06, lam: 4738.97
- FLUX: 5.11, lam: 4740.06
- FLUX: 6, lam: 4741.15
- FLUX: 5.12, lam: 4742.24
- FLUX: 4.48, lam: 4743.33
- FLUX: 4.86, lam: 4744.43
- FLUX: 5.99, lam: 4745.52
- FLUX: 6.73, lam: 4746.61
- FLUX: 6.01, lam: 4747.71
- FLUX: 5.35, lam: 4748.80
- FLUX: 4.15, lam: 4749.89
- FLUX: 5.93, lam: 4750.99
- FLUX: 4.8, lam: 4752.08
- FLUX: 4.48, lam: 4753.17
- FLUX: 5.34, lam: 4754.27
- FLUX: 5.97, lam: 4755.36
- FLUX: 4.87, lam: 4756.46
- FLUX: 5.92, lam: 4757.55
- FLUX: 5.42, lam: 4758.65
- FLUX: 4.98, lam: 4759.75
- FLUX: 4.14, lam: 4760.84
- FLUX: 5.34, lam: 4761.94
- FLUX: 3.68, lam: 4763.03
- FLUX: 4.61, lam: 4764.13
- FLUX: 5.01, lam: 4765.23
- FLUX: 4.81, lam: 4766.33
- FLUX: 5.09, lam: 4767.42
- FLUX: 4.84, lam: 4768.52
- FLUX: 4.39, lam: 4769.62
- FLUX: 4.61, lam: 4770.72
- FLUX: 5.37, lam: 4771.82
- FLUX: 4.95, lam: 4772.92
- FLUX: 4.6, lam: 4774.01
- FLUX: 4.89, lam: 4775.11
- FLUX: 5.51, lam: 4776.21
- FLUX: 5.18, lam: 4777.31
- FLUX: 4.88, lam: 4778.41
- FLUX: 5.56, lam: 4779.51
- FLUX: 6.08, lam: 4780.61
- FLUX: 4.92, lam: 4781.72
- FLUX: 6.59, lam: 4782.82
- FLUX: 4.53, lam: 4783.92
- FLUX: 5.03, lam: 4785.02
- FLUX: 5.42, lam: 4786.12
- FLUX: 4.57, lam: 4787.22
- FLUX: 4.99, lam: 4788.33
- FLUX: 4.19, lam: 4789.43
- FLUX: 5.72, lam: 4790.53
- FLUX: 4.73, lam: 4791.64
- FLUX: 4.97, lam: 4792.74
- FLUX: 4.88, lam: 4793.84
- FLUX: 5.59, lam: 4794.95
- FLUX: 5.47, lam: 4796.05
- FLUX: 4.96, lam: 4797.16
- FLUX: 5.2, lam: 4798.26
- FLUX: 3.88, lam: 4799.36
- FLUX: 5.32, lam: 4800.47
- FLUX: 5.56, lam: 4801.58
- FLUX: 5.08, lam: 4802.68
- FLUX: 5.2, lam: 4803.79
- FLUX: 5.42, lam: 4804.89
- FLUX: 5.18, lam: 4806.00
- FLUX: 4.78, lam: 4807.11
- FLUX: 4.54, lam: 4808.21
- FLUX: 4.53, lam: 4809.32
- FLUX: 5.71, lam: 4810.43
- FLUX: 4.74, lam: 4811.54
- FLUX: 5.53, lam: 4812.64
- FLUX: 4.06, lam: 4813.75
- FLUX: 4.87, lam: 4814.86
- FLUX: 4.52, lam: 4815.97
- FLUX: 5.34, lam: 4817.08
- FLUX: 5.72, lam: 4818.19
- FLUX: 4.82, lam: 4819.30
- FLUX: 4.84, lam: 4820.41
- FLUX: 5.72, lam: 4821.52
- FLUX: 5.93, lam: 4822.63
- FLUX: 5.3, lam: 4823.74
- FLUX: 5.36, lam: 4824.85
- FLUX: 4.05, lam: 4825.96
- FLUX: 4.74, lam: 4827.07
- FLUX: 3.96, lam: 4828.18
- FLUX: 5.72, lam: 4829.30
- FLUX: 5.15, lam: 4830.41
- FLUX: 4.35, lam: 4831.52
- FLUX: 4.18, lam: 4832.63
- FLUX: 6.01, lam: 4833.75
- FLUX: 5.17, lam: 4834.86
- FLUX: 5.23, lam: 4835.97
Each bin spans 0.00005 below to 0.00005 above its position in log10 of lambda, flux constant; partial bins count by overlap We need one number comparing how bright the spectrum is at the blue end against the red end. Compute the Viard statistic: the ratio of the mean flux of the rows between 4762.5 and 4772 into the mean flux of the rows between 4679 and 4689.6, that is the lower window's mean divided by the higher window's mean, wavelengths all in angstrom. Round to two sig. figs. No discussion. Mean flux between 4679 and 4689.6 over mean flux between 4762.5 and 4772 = 0.99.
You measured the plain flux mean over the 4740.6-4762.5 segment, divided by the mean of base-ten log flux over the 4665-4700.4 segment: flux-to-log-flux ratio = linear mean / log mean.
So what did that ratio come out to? 7.73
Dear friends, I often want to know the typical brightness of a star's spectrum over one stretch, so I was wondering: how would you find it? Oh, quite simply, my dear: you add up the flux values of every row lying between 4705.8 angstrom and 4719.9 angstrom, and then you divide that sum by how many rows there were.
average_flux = 4.92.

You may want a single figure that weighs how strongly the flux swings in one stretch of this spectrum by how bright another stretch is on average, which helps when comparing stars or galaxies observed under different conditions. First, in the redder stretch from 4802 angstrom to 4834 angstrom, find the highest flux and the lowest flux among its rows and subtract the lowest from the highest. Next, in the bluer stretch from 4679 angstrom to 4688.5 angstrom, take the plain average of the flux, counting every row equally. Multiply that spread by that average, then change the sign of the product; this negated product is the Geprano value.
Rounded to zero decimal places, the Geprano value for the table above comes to -9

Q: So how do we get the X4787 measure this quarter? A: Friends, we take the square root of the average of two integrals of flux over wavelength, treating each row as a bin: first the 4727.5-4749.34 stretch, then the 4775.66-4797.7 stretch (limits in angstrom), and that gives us 10.7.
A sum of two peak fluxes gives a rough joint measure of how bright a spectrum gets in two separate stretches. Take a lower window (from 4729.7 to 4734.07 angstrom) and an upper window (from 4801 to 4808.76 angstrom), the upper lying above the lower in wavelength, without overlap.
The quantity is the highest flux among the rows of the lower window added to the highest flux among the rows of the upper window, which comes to 11.3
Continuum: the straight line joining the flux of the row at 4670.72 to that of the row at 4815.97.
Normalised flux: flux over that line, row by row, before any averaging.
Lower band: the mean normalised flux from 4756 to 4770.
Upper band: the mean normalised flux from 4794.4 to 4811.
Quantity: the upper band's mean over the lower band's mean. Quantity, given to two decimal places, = 1.13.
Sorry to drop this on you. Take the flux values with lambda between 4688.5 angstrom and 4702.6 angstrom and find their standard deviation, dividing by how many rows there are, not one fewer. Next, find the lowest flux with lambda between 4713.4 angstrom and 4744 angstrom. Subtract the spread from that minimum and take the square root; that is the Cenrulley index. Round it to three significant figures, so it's 1.60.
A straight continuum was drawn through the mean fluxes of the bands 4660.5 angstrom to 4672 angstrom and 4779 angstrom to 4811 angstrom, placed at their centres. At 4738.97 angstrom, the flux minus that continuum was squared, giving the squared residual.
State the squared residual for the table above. 0.00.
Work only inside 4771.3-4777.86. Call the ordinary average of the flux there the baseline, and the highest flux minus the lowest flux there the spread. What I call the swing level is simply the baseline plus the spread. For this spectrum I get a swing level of 6.0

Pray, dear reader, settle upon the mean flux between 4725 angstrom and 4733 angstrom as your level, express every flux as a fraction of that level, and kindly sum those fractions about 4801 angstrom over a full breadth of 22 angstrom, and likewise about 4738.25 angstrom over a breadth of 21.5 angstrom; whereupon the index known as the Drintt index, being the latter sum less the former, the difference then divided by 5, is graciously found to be 0.16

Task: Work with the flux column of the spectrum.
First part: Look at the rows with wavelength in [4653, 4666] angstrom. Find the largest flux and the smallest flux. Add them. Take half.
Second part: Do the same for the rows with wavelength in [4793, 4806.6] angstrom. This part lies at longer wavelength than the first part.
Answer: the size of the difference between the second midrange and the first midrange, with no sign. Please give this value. 0.36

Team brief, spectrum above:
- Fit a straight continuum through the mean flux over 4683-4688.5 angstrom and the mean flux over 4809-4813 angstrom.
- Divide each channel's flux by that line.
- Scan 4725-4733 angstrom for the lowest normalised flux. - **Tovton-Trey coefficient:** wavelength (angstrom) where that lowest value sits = 4725.89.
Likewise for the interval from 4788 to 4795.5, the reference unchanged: 4789.43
